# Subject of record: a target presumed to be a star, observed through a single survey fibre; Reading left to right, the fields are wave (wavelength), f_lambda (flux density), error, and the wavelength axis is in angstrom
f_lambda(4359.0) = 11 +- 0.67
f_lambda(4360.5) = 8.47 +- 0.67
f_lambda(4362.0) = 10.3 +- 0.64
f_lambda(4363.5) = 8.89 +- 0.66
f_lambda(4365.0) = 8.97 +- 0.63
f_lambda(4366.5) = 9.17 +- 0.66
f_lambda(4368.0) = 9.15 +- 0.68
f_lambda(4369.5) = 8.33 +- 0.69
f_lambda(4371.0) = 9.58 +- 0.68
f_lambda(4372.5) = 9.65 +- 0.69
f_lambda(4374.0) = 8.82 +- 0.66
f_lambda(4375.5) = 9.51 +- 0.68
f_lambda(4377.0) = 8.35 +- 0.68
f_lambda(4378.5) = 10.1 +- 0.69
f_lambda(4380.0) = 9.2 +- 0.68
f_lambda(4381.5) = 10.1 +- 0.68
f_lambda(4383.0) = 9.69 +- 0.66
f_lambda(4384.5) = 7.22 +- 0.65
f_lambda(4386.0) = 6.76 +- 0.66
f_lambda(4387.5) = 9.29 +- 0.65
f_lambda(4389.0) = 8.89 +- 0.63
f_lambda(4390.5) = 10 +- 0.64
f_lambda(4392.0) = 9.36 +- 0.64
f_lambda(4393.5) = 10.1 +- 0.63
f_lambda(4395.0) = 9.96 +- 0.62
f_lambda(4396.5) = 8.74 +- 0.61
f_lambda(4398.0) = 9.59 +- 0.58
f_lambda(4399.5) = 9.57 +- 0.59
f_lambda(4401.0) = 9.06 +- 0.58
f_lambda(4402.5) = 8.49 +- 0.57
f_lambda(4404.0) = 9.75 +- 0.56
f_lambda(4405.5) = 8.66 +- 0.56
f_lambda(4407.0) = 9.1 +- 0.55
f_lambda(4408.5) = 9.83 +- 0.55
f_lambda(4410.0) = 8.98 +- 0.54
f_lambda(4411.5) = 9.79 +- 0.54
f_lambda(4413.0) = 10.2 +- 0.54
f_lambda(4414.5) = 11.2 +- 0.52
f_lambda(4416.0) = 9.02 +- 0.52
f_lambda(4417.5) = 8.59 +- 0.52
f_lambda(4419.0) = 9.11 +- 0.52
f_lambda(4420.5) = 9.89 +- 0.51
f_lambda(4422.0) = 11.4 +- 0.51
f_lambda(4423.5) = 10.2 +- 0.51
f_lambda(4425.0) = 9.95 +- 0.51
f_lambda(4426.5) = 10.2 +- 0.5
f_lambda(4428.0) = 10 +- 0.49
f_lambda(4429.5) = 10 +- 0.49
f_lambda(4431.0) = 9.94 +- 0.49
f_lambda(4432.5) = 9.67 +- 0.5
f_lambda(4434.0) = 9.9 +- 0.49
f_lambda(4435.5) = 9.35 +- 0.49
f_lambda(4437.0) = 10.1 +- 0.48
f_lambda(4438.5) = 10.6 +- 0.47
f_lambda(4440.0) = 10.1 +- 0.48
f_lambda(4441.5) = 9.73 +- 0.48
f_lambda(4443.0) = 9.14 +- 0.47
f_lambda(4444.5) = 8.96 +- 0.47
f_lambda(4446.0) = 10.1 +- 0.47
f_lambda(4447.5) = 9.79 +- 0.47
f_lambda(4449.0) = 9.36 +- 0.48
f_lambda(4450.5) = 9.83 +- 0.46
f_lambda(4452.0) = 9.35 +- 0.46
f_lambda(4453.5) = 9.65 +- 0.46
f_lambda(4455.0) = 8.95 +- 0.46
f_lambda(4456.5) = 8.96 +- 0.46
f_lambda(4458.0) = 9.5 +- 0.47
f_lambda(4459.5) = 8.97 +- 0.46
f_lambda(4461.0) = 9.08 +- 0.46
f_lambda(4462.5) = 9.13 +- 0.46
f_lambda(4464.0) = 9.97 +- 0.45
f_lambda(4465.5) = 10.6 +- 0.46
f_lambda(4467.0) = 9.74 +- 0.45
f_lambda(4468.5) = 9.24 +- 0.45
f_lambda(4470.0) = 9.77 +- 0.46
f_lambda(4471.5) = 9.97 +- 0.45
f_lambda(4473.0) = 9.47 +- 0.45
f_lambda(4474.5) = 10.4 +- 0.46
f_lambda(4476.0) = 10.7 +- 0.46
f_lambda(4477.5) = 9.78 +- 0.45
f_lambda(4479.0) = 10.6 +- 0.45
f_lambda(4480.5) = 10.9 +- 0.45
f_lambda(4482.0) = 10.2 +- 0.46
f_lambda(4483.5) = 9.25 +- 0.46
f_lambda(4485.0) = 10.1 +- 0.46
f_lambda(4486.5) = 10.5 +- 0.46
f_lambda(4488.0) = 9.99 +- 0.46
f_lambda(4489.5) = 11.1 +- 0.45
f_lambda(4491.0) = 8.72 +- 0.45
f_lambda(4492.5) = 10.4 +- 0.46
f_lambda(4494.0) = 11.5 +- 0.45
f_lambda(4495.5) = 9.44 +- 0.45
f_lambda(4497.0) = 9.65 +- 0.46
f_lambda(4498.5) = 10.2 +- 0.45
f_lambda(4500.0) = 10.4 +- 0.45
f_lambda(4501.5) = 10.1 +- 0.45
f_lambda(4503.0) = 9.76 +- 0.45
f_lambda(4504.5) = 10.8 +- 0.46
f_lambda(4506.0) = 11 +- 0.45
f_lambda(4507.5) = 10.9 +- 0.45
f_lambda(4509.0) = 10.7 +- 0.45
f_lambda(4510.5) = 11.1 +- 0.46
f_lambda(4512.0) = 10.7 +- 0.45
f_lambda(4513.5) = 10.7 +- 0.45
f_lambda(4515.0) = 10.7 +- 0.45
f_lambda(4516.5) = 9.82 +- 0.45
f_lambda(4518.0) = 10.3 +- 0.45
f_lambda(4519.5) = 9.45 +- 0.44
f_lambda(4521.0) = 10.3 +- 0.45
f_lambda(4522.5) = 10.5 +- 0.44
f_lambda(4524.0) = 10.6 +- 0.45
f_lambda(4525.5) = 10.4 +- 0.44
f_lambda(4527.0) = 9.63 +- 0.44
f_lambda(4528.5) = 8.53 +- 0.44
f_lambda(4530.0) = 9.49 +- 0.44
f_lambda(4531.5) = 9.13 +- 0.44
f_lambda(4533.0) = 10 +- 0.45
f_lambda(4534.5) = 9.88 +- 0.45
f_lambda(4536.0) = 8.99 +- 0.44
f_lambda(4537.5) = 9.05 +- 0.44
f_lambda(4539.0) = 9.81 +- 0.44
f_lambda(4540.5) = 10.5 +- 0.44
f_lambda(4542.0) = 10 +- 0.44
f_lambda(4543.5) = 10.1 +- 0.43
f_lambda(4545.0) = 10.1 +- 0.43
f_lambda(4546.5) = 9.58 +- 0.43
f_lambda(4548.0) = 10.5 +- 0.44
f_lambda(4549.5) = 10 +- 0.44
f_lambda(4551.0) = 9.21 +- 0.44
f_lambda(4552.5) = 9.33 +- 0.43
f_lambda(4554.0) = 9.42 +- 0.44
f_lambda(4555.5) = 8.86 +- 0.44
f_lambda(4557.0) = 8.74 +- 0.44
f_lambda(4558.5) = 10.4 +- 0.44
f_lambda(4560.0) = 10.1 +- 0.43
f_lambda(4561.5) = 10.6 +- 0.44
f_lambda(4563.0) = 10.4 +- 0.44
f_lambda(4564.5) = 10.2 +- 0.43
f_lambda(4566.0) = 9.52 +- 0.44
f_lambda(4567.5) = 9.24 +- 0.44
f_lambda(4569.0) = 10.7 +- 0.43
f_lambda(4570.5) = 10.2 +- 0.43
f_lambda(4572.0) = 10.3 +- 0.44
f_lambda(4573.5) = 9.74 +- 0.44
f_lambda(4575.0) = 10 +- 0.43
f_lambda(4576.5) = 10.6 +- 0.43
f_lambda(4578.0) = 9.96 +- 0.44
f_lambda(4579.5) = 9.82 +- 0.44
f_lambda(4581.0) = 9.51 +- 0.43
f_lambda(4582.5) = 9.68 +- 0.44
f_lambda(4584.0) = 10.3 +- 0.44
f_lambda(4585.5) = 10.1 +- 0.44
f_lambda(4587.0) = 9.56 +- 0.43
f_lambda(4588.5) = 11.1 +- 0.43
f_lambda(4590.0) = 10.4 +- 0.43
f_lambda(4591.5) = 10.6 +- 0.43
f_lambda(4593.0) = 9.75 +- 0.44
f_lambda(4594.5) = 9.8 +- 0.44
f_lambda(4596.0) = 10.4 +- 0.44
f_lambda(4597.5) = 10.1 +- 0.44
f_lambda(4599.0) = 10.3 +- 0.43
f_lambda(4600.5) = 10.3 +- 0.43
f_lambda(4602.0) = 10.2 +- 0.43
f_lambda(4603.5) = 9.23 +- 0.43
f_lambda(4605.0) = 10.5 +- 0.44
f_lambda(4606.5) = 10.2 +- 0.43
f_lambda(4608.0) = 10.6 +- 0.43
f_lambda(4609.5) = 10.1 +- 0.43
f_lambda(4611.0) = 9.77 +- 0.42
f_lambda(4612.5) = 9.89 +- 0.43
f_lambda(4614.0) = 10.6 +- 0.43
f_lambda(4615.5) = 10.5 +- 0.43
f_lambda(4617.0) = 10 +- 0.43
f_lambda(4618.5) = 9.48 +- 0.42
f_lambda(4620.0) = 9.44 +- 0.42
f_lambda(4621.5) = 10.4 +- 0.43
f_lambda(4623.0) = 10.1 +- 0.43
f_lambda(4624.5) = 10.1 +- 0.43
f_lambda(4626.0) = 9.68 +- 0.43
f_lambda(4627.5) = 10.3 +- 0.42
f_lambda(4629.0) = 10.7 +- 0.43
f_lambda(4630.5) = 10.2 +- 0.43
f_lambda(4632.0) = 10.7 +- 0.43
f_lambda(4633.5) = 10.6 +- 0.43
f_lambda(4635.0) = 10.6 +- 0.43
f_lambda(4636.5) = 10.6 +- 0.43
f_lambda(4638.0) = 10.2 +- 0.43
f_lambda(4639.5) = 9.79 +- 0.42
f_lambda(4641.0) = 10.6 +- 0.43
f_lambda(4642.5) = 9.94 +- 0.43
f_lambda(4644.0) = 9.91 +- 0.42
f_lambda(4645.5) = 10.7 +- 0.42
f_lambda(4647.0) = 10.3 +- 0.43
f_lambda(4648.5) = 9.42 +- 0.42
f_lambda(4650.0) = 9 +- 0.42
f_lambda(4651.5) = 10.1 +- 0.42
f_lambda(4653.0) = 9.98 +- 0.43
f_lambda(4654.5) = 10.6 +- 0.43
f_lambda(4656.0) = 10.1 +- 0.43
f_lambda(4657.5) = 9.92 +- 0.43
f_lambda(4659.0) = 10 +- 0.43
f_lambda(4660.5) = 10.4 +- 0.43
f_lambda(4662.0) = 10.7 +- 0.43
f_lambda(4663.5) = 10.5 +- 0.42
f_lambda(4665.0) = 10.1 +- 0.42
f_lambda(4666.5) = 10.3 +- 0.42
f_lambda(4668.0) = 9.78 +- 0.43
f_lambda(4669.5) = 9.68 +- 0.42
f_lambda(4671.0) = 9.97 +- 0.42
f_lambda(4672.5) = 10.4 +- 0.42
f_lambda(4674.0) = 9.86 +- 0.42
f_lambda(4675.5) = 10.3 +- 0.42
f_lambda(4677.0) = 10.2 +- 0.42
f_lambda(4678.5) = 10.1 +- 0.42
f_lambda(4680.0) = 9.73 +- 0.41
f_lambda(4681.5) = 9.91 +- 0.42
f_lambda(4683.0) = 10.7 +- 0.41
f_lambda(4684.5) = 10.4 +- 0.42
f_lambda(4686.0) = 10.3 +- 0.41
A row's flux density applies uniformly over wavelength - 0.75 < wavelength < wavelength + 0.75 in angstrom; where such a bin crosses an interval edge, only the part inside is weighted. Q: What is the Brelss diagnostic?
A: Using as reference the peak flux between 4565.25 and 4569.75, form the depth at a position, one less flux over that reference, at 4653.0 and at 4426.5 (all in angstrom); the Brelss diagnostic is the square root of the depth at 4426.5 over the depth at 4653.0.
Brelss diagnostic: 0.83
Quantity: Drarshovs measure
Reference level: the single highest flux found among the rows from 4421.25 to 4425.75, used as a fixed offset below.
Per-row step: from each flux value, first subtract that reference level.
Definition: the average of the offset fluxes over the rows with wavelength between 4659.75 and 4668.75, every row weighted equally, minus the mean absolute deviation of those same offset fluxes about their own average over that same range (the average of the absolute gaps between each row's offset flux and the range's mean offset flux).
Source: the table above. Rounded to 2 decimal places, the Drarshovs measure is -1.34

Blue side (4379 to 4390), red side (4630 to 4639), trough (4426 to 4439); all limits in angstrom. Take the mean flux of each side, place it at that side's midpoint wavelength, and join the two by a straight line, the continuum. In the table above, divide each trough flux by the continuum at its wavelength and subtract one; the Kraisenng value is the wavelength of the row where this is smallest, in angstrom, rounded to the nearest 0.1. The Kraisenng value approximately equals 4435.5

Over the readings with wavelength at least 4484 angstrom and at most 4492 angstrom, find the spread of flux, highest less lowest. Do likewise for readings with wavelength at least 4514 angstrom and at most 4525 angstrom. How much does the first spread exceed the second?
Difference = 1.1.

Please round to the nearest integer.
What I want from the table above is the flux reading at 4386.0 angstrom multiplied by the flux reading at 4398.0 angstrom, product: 65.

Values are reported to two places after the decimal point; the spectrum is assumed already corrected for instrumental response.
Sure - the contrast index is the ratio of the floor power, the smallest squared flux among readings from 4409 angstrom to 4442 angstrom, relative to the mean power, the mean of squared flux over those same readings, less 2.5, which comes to -1.75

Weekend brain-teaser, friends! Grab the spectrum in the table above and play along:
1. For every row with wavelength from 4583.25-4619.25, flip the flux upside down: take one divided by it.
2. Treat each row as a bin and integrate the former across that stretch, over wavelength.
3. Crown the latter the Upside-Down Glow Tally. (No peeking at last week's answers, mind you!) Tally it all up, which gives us 3.55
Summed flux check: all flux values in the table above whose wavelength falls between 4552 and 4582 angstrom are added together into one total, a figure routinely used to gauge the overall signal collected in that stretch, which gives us 198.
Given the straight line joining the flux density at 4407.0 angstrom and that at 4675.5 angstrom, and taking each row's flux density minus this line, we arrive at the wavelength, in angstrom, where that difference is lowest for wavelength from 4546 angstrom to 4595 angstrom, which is 4557.0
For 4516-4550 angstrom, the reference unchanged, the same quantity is 4528.5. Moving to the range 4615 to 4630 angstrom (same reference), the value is 4620.0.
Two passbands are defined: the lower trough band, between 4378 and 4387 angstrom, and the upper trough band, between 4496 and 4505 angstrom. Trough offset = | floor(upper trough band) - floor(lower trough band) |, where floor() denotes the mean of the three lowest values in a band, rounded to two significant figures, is 2.1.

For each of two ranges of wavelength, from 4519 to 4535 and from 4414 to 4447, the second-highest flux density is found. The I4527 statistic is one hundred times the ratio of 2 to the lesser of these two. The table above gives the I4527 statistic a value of 19.0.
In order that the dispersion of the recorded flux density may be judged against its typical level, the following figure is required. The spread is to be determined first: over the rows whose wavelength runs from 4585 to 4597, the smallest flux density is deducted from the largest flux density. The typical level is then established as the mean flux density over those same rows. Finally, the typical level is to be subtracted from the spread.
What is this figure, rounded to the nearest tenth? -8.7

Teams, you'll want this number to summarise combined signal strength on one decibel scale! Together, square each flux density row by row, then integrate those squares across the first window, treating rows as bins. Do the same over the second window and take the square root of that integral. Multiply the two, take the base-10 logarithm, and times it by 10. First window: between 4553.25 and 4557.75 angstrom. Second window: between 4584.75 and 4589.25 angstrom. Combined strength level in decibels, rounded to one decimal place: 39.0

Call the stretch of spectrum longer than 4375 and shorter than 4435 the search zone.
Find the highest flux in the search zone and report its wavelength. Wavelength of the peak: 4422.0 angstrom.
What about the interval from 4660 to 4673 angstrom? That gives 4662.0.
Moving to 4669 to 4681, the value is 4672.5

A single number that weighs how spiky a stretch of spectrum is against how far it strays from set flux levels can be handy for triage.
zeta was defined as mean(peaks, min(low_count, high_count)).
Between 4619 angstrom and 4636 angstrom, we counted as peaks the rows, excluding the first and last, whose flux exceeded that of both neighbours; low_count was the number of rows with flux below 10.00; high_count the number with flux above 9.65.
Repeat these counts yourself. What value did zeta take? 2.5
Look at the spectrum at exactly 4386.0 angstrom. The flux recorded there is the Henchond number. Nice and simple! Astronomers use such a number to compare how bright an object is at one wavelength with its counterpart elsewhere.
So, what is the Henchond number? 6.76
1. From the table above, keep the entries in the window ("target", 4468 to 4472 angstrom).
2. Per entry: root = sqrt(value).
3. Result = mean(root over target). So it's 3.11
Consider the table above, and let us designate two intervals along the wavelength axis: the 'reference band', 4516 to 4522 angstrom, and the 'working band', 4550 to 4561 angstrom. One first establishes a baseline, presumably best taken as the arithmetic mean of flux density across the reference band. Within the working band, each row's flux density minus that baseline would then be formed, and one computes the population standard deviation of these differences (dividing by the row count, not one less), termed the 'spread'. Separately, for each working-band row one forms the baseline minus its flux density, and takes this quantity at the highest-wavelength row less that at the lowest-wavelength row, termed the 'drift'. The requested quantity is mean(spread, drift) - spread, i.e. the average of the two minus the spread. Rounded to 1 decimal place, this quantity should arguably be -0.7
